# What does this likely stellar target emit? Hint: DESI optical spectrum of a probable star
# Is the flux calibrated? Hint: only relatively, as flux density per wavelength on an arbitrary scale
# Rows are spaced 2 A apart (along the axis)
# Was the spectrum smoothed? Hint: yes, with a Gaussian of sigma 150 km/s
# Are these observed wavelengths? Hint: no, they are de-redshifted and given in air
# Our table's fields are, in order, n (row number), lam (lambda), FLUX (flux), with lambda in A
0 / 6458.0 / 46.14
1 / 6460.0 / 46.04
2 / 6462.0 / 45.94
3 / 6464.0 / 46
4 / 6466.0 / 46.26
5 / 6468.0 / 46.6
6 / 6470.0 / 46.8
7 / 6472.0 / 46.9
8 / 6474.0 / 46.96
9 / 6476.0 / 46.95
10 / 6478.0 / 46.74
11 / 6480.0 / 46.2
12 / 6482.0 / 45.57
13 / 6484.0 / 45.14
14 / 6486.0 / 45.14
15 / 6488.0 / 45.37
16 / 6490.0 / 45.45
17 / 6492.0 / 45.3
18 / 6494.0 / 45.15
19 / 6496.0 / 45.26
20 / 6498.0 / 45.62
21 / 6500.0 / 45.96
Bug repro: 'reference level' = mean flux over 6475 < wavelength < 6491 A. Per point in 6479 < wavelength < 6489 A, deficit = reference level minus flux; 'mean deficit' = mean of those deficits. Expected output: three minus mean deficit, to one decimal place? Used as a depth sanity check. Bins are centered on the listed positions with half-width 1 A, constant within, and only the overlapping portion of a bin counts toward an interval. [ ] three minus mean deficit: 2.7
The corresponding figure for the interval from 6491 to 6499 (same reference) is 2.5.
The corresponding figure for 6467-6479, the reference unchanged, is 4.0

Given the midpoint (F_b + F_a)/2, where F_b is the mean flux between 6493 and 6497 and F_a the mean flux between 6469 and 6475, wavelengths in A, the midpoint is 46.0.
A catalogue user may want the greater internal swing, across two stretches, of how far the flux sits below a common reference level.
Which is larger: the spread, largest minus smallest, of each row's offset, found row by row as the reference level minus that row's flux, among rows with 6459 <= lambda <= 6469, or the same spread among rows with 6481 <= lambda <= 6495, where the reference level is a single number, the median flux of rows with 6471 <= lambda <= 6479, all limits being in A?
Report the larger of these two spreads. 0.66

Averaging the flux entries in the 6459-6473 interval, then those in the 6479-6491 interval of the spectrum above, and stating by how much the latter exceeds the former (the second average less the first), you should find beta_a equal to -0.9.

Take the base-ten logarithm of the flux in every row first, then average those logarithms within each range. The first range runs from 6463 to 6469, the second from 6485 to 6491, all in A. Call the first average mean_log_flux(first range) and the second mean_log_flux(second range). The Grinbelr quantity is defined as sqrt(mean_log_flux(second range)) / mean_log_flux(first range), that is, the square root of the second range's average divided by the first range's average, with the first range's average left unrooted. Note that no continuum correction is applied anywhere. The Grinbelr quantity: 0.773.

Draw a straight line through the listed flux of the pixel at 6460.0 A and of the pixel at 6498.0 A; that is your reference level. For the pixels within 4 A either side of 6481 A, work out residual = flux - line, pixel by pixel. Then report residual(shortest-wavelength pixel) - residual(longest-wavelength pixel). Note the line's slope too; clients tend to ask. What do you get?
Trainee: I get 1.53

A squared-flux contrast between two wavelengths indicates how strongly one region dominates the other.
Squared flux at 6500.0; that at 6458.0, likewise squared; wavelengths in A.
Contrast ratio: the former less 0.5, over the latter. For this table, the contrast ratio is 0.992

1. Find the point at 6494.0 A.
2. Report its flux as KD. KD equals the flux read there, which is 45.15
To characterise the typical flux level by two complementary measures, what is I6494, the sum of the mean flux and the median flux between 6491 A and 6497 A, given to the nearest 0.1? 90.5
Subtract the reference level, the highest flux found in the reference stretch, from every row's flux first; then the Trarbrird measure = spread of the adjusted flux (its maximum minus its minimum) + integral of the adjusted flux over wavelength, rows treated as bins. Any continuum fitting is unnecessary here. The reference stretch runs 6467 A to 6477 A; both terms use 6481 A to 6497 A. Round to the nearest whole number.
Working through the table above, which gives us -26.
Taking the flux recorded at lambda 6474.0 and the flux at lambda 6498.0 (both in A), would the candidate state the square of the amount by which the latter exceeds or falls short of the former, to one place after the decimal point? 1.8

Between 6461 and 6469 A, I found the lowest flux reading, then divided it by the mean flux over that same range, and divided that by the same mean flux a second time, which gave 0.0215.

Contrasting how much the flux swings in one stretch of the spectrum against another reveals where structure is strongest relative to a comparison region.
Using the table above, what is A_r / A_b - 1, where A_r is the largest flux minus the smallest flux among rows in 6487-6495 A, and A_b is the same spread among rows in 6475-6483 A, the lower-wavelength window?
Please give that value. -0.8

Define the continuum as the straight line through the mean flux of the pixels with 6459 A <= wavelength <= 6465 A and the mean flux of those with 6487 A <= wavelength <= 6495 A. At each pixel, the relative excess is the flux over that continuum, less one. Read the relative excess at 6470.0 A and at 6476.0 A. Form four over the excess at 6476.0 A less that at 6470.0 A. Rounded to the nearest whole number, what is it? 624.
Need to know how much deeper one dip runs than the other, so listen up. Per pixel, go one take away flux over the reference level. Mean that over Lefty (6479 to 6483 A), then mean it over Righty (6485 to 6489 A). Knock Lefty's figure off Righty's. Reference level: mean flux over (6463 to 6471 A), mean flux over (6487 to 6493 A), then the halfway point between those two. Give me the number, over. 0.01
